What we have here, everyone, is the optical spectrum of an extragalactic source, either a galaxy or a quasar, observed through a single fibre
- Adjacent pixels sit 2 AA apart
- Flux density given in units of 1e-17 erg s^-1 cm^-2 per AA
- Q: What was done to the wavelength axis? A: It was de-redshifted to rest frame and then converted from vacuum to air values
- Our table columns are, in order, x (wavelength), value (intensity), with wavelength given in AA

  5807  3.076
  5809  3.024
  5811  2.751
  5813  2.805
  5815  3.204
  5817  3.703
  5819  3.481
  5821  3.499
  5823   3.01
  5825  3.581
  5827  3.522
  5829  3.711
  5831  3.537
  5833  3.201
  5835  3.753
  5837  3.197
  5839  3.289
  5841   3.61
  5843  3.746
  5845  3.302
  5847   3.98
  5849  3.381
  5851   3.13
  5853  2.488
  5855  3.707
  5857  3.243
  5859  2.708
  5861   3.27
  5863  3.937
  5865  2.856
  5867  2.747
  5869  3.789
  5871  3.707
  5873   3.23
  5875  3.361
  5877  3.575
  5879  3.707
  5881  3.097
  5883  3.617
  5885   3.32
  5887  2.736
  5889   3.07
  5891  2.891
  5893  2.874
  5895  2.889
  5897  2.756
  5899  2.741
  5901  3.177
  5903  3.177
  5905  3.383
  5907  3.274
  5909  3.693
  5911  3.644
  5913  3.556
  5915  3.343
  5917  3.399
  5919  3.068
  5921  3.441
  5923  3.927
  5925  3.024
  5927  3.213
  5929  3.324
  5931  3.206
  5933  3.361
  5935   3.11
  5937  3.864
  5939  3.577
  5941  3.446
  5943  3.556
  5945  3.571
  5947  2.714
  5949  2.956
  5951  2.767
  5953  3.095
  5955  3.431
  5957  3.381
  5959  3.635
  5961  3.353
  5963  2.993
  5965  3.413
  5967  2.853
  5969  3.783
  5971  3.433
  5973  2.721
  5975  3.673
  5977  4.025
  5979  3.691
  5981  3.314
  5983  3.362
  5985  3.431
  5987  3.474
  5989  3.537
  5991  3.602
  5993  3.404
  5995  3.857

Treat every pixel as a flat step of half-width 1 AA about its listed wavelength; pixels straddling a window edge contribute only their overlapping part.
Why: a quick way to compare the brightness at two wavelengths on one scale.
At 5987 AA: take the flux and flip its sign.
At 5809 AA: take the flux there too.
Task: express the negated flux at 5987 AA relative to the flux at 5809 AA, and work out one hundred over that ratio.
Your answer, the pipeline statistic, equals -87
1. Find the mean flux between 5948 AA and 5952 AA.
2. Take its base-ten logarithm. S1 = 0.457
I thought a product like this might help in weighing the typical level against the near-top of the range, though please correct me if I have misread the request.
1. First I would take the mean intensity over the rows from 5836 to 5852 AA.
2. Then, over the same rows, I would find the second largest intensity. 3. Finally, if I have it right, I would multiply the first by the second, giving 12.94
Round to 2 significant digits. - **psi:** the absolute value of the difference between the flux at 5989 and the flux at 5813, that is 0.73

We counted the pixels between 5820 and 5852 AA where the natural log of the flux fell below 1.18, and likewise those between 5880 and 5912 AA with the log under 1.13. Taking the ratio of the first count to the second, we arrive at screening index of 0.6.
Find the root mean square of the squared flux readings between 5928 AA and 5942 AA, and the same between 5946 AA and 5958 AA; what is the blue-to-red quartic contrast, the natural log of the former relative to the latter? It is 0.2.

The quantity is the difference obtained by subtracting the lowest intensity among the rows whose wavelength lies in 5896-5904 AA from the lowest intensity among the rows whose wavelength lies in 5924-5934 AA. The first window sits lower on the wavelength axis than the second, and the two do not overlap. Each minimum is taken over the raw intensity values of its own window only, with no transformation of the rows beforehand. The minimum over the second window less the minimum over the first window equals 0.28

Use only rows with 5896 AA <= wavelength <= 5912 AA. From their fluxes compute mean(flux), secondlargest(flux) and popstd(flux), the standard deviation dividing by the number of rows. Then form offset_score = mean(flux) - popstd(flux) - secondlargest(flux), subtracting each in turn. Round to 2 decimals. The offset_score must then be -0.75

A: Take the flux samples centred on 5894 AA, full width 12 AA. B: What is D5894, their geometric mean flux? 2.87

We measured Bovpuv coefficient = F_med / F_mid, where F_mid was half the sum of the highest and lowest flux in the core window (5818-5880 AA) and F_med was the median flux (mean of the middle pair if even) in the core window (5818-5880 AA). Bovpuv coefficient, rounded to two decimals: 1.08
